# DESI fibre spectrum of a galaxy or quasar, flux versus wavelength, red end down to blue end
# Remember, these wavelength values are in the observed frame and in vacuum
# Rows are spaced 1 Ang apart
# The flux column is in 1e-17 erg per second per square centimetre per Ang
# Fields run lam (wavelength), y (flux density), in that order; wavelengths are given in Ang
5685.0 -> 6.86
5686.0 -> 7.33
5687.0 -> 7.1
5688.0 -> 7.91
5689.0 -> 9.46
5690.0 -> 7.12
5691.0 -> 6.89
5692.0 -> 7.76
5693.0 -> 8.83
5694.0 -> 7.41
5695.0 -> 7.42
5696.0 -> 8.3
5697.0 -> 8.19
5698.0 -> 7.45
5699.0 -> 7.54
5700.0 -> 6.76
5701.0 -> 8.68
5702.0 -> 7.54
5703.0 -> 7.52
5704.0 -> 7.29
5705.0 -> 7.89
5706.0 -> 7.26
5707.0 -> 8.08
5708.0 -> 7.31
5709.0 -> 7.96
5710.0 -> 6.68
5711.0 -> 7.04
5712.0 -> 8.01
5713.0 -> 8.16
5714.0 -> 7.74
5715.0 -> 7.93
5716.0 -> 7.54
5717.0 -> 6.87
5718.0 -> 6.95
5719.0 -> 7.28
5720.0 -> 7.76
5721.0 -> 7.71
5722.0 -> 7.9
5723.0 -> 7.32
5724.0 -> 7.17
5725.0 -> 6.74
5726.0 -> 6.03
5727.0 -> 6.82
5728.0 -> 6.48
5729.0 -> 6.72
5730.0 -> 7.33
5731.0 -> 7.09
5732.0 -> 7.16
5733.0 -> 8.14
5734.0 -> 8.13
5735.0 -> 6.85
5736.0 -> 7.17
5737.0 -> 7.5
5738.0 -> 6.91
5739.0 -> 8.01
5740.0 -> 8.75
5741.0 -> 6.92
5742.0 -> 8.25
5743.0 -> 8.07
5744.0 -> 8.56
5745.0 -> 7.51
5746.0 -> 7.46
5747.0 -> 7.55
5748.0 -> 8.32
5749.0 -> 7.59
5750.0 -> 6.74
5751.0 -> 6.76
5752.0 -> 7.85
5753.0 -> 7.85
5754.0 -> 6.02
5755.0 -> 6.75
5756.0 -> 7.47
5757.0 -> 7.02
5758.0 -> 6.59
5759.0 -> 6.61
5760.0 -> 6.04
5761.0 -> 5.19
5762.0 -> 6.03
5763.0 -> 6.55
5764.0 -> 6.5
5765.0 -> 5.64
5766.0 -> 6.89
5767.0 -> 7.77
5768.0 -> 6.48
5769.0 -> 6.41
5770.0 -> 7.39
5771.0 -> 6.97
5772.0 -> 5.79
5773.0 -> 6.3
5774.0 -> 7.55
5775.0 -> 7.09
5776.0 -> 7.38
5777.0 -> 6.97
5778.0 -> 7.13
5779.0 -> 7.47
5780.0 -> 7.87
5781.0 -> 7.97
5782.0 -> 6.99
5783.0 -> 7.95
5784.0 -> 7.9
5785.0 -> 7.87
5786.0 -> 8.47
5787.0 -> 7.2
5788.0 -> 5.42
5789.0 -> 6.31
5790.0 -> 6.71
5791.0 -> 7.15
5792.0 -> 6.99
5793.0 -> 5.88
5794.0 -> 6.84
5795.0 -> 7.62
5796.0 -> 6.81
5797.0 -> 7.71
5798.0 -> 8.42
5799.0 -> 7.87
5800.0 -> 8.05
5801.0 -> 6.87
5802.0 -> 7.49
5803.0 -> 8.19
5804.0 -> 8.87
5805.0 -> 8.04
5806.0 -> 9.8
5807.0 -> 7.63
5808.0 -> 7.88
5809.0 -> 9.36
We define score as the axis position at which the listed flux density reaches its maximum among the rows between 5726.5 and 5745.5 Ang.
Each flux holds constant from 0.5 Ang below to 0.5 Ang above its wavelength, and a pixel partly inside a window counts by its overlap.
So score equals 5740.0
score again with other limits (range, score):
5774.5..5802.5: 5786.0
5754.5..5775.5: 5767.0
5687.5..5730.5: 5689.0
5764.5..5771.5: 5767.0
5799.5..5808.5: 5806.0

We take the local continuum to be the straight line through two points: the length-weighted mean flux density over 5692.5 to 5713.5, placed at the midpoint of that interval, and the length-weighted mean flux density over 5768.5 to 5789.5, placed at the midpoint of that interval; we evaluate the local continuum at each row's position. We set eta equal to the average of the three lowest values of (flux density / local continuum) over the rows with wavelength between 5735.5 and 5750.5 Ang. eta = 0.93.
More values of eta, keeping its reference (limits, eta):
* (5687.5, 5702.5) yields 0.89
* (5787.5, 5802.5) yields 0.83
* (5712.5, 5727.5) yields 0.87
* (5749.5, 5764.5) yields 0.79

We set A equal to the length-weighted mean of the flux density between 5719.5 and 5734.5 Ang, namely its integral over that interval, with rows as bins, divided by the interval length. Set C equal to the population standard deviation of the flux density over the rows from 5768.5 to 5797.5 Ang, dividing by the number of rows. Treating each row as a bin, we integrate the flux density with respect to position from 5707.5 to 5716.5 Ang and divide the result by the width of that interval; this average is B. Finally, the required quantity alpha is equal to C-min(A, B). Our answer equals -6.53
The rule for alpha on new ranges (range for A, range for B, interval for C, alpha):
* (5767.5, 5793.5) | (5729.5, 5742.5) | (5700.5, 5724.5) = -6.60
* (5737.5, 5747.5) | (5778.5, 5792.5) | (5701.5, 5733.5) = -6.78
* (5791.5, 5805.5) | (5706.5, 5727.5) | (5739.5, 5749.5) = -6.83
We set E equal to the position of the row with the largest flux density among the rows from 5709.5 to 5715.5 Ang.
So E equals 5713.0 Ang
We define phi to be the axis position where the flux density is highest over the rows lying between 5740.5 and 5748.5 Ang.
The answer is 5744.0 Ang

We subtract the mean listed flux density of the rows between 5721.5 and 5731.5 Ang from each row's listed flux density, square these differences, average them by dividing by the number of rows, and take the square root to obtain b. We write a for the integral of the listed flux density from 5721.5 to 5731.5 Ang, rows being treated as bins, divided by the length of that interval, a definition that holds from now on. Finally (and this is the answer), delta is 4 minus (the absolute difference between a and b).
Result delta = -2.5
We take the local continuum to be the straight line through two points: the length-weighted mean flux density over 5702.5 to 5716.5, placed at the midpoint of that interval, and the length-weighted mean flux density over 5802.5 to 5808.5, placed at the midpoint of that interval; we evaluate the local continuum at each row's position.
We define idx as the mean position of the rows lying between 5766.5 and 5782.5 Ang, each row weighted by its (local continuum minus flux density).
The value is 5773.6 Ang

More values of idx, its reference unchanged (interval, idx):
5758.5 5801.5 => 5777.4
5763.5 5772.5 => 5768.0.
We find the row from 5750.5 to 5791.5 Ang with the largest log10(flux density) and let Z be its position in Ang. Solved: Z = 5786.0 Ang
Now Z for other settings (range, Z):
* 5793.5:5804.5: 5804.0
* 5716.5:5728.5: 5722.0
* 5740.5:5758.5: 5744.0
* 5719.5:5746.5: 5740.0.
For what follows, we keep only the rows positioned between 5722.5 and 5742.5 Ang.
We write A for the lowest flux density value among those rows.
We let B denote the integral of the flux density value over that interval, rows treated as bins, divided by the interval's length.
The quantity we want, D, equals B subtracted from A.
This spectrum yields -1.24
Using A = 6.03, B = 7.3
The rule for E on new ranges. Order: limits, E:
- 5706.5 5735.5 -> 5713.0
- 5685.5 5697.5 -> 5689.0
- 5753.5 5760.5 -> 5756.0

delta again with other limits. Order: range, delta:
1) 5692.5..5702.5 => -3.2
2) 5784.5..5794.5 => -2.0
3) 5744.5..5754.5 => -2.7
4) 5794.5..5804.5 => -3.2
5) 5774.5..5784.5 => -3.1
